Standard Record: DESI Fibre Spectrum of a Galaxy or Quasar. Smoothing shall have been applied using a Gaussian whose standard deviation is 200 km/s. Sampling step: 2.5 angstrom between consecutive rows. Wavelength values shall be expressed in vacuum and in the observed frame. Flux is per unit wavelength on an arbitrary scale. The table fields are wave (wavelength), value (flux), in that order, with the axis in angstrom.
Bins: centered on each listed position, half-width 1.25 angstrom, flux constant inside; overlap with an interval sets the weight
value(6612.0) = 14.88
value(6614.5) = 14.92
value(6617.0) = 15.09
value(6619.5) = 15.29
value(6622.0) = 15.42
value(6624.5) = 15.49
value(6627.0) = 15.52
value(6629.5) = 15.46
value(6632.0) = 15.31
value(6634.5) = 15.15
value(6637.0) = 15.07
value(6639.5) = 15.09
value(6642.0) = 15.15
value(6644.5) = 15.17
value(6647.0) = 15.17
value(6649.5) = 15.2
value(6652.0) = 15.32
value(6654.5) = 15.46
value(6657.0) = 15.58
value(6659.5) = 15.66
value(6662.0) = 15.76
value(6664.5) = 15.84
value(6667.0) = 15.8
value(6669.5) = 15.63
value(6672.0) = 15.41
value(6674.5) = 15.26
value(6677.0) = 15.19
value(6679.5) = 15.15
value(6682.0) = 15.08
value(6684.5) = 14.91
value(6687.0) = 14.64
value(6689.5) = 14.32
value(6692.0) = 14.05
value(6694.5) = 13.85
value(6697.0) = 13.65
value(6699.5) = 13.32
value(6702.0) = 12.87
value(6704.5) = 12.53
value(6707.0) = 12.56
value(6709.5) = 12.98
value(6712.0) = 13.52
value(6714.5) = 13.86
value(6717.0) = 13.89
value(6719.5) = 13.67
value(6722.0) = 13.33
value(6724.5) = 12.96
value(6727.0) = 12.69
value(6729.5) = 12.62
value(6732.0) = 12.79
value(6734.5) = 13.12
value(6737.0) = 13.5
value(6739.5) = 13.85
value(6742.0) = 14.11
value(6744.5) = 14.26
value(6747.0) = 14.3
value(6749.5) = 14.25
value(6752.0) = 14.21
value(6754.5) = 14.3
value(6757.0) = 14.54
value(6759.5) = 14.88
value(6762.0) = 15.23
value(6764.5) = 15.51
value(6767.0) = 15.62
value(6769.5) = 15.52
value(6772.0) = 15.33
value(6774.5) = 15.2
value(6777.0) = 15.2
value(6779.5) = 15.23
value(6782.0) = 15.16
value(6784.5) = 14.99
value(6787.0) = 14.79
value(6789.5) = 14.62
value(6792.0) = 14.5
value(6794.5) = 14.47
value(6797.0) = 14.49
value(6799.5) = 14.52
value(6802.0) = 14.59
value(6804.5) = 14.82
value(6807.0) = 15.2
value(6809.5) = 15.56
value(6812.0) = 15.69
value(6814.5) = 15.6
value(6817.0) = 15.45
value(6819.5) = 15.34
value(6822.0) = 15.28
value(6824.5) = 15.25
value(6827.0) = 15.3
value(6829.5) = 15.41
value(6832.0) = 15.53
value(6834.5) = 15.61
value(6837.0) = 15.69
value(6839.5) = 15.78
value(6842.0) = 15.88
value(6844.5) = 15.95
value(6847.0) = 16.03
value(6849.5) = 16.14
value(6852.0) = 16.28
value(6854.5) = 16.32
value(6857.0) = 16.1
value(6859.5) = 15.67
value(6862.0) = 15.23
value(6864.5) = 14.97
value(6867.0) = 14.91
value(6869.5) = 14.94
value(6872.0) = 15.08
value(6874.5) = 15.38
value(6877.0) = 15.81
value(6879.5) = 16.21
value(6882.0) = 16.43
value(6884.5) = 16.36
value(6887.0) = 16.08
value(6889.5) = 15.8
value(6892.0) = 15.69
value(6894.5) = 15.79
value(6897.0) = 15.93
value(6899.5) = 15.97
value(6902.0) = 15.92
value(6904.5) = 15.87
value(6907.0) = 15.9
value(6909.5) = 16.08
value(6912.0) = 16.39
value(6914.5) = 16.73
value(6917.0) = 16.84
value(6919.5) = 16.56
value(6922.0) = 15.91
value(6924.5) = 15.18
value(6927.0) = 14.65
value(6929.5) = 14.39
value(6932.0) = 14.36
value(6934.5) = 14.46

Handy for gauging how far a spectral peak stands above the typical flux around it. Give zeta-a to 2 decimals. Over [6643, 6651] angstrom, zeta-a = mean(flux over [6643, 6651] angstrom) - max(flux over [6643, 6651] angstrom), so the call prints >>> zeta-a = -0.02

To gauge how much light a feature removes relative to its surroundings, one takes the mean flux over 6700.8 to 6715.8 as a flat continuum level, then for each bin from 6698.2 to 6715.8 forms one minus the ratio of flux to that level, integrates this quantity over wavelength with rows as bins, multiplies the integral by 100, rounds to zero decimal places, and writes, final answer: -5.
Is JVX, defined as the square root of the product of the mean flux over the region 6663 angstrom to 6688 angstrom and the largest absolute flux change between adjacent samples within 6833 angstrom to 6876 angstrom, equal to 2.59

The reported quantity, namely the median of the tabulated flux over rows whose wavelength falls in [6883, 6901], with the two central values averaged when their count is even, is 15.9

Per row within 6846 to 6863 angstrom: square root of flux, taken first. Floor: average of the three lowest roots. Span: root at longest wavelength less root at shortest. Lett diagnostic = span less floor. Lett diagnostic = -4.06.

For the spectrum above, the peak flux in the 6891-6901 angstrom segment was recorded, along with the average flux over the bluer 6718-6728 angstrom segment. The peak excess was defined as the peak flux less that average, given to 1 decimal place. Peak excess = 2.8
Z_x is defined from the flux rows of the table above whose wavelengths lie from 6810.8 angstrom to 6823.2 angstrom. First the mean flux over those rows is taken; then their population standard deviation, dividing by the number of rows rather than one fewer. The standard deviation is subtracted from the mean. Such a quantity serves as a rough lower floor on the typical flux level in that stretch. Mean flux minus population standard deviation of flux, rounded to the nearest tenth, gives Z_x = 15.3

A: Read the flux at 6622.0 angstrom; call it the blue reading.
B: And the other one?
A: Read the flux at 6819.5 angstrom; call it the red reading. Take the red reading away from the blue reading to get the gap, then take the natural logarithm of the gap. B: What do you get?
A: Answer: -2.5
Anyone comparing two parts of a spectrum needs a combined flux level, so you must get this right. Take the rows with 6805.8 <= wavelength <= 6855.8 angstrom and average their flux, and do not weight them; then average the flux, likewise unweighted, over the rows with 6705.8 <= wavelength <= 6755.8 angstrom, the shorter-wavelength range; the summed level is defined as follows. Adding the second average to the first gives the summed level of 29.2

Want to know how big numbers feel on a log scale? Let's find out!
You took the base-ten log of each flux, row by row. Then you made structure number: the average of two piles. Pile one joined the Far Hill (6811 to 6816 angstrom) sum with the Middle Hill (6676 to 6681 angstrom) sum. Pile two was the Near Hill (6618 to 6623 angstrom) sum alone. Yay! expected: 3.56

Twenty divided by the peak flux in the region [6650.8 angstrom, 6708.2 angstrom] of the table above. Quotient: 1.26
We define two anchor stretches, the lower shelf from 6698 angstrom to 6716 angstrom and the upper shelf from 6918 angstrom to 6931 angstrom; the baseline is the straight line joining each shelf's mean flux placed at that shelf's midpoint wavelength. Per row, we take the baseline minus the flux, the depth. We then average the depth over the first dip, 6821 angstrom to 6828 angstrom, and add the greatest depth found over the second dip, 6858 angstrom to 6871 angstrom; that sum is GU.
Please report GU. -1.1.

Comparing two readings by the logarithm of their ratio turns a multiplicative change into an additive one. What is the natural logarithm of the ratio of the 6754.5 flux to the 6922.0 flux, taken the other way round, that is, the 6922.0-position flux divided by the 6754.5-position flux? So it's 0.107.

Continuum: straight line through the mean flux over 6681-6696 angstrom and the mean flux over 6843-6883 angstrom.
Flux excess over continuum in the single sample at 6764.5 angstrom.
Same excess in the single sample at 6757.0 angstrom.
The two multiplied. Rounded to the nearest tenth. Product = -0.2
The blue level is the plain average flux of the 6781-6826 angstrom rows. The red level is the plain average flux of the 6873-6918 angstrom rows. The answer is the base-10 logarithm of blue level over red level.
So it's -0.029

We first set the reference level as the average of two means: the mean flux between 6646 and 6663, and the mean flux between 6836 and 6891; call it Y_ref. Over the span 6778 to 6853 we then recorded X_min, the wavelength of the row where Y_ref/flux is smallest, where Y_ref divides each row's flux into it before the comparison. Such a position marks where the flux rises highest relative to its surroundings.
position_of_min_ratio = 6852.0 angstrom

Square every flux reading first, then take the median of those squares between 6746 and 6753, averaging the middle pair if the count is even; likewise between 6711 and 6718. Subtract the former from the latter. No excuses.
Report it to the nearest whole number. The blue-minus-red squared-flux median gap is -11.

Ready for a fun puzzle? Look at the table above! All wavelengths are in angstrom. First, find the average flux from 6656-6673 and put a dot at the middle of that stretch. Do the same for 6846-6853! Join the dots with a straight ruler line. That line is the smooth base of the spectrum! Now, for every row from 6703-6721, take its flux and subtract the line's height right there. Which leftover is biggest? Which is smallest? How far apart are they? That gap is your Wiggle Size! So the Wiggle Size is 1.3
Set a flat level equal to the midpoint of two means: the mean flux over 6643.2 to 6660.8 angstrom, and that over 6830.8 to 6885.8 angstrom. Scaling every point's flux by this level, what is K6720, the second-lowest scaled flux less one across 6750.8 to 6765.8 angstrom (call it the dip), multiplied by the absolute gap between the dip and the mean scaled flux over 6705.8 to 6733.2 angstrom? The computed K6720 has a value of -0.075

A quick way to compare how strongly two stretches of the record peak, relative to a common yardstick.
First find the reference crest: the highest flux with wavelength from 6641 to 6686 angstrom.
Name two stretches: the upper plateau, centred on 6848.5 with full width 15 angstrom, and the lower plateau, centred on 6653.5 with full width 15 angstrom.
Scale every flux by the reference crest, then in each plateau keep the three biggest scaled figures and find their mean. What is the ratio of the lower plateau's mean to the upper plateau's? 0.96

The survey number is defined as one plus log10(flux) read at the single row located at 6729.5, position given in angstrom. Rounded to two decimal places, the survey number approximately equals 2.10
